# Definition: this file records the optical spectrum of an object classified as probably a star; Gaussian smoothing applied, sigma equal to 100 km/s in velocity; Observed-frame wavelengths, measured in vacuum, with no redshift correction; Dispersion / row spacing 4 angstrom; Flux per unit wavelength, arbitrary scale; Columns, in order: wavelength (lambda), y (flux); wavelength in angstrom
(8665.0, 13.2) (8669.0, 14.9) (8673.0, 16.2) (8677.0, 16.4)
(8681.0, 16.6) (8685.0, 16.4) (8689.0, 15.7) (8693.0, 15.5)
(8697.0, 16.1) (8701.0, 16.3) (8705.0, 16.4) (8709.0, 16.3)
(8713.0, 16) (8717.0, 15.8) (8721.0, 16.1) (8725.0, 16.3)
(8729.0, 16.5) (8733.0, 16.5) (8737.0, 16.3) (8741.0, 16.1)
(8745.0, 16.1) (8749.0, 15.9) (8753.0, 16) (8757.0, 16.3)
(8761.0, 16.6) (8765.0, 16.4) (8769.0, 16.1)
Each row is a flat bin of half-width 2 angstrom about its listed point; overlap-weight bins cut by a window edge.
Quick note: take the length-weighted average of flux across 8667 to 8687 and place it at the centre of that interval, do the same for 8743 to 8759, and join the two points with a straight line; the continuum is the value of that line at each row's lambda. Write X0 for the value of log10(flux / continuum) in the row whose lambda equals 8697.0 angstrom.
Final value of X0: 0.0002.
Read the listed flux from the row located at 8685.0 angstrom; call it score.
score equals 16.4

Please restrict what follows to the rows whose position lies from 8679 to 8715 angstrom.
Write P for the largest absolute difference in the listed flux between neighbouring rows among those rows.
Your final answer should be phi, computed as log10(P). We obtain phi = -0.15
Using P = 0.70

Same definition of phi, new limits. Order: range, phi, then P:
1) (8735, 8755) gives -0.70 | 0.20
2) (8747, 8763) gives -0.52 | 0.30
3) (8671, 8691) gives -0.15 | 0.70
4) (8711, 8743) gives -0.52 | 0.30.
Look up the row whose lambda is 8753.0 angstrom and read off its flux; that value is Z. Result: 16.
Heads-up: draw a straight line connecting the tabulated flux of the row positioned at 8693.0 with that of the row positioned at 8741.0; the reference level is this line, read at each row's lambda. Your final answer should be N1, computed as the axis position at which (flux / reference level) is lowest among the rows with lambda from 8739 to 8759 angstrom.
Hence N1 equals 8749.0 angstrom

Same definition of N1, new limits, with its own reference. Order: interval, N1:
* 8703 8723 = 8717.0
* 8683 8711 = 8693.0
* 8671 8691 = 8689.0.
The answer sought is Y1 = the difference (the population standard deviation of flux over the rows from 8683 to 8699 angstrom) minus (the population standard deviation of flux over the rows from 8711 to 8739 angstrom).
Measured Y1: 0.11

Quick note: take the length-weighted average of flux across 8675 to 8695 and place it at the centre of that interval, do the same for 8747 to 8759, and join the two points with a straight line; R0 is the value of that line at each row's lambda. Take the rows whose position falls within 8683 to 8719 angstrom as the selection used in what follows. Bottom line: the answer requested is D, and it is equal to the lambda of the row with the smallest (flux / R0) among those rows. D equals 8693.0 angstrom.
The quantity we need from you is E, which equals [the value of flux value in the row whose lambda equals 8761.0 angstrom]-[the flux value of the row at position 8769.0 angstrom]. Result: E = 0.50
